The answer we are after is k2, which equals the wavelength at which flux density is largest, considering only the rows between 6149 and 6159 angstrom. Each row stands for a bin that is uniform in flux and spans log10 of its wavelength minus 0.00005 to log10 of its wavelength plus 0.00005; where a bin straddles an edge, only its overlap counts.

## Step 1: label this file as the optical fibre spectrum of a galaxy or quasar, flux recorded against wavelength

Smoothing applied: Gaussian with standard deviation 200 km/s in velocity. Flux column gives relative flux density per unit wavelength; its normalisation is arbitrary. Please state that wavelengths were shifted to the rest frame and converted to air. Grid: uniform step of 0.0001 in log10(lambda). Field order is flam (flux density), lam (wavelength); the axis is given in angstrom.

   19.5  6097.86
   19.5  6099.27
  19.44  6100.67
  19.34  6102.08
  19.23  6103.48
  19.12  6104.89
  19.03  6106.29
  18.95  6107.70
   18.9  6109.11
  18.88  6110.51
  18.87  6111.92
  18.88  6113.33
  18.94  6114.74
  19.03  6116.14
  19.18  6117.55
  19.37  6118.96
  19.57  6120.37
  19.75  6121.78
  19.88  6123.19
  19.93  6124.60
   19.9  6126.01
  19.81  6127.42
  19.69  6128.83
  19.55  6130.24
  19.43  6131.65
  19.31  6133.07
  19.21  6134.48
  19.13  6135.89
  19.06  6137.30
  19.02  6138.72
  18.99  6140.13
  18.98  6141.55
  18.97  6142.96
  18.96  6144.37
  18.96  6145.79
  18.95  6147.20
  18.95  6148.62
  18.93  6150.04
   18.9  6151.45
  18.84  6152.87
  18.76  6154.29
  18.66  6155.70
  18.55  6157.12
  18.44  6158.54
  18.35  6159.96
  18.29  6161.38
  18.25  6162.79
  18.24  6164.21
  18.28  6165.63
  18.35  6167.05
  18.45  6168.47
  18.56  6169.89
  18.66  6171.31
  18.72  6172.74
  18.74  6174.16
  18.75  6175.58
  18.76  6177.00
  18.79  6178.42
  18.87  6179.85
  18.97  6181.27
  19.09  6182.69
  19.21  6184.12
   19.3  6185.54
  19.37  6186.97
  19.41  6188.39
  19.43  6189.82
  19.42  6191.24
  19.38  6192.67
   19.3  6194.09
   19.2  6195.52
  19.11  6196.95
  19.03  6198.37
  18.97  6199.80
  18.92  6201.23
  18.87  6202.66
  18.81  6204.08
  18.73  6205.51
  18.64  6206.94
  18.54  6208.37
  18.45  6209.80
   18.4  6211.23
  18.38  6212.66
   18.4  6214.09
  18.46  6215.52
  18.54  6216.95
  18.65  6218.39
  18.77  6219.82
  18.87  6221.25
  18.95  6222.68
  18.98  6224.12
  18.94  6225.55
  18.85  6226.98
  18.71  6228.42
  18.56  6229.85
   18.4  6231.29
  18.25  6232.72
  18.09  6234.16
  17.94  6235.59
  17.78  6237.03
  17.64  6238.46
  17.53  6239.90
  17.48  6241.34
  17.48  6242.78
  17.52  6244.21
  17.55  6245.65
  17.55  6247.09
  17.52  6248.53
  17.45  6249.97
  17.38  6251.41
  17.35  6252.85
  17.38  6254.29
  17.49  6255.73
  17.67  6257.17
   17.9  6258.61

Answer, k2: 6150.04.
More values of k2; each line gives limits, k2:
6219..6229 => 6224.12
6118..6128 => 6124.60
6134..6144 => 6134.48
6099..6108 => 6099.27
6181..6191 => 6189.82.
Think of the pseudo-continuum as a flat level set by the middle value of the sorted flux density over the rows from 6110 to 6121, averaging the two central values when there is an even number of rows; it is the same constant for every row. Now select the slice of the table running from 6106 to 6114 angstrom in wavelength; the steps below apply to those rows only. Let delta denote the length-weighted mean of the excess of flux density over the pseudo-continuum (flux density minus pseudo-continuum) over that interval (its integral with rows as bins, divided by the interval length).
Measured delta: -0.07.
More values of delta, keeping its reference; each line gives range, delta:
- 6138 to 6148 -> -0.01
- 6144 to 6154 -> -0.07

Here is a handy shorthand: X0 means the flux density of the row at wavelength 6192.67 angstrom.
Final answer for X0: 19.38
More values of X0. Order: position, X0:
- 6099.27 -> 19.5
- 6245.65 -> 17.55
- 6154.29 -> 18.76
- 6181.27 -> 18.97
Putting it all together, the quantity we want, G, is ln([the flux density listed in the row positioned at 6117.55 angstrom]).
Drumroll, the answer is 2.95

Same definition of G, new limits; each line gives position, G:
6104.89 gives 2.95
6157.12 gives 2.92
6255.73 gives 2.86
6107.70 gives 2.94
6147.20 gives 2.94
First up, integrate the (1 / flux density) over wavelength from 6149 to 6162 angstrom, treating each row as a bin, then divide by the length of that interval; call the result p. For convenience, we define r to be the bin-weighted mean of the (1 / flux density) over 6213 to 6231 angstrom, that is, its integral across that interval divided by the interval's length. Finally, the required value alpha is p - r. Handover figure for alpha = 0.0002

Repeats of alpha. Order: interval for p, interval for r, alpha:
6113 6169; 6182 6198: 0.0008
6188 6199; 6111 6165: -0.0006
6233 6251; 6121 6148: 0.0050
